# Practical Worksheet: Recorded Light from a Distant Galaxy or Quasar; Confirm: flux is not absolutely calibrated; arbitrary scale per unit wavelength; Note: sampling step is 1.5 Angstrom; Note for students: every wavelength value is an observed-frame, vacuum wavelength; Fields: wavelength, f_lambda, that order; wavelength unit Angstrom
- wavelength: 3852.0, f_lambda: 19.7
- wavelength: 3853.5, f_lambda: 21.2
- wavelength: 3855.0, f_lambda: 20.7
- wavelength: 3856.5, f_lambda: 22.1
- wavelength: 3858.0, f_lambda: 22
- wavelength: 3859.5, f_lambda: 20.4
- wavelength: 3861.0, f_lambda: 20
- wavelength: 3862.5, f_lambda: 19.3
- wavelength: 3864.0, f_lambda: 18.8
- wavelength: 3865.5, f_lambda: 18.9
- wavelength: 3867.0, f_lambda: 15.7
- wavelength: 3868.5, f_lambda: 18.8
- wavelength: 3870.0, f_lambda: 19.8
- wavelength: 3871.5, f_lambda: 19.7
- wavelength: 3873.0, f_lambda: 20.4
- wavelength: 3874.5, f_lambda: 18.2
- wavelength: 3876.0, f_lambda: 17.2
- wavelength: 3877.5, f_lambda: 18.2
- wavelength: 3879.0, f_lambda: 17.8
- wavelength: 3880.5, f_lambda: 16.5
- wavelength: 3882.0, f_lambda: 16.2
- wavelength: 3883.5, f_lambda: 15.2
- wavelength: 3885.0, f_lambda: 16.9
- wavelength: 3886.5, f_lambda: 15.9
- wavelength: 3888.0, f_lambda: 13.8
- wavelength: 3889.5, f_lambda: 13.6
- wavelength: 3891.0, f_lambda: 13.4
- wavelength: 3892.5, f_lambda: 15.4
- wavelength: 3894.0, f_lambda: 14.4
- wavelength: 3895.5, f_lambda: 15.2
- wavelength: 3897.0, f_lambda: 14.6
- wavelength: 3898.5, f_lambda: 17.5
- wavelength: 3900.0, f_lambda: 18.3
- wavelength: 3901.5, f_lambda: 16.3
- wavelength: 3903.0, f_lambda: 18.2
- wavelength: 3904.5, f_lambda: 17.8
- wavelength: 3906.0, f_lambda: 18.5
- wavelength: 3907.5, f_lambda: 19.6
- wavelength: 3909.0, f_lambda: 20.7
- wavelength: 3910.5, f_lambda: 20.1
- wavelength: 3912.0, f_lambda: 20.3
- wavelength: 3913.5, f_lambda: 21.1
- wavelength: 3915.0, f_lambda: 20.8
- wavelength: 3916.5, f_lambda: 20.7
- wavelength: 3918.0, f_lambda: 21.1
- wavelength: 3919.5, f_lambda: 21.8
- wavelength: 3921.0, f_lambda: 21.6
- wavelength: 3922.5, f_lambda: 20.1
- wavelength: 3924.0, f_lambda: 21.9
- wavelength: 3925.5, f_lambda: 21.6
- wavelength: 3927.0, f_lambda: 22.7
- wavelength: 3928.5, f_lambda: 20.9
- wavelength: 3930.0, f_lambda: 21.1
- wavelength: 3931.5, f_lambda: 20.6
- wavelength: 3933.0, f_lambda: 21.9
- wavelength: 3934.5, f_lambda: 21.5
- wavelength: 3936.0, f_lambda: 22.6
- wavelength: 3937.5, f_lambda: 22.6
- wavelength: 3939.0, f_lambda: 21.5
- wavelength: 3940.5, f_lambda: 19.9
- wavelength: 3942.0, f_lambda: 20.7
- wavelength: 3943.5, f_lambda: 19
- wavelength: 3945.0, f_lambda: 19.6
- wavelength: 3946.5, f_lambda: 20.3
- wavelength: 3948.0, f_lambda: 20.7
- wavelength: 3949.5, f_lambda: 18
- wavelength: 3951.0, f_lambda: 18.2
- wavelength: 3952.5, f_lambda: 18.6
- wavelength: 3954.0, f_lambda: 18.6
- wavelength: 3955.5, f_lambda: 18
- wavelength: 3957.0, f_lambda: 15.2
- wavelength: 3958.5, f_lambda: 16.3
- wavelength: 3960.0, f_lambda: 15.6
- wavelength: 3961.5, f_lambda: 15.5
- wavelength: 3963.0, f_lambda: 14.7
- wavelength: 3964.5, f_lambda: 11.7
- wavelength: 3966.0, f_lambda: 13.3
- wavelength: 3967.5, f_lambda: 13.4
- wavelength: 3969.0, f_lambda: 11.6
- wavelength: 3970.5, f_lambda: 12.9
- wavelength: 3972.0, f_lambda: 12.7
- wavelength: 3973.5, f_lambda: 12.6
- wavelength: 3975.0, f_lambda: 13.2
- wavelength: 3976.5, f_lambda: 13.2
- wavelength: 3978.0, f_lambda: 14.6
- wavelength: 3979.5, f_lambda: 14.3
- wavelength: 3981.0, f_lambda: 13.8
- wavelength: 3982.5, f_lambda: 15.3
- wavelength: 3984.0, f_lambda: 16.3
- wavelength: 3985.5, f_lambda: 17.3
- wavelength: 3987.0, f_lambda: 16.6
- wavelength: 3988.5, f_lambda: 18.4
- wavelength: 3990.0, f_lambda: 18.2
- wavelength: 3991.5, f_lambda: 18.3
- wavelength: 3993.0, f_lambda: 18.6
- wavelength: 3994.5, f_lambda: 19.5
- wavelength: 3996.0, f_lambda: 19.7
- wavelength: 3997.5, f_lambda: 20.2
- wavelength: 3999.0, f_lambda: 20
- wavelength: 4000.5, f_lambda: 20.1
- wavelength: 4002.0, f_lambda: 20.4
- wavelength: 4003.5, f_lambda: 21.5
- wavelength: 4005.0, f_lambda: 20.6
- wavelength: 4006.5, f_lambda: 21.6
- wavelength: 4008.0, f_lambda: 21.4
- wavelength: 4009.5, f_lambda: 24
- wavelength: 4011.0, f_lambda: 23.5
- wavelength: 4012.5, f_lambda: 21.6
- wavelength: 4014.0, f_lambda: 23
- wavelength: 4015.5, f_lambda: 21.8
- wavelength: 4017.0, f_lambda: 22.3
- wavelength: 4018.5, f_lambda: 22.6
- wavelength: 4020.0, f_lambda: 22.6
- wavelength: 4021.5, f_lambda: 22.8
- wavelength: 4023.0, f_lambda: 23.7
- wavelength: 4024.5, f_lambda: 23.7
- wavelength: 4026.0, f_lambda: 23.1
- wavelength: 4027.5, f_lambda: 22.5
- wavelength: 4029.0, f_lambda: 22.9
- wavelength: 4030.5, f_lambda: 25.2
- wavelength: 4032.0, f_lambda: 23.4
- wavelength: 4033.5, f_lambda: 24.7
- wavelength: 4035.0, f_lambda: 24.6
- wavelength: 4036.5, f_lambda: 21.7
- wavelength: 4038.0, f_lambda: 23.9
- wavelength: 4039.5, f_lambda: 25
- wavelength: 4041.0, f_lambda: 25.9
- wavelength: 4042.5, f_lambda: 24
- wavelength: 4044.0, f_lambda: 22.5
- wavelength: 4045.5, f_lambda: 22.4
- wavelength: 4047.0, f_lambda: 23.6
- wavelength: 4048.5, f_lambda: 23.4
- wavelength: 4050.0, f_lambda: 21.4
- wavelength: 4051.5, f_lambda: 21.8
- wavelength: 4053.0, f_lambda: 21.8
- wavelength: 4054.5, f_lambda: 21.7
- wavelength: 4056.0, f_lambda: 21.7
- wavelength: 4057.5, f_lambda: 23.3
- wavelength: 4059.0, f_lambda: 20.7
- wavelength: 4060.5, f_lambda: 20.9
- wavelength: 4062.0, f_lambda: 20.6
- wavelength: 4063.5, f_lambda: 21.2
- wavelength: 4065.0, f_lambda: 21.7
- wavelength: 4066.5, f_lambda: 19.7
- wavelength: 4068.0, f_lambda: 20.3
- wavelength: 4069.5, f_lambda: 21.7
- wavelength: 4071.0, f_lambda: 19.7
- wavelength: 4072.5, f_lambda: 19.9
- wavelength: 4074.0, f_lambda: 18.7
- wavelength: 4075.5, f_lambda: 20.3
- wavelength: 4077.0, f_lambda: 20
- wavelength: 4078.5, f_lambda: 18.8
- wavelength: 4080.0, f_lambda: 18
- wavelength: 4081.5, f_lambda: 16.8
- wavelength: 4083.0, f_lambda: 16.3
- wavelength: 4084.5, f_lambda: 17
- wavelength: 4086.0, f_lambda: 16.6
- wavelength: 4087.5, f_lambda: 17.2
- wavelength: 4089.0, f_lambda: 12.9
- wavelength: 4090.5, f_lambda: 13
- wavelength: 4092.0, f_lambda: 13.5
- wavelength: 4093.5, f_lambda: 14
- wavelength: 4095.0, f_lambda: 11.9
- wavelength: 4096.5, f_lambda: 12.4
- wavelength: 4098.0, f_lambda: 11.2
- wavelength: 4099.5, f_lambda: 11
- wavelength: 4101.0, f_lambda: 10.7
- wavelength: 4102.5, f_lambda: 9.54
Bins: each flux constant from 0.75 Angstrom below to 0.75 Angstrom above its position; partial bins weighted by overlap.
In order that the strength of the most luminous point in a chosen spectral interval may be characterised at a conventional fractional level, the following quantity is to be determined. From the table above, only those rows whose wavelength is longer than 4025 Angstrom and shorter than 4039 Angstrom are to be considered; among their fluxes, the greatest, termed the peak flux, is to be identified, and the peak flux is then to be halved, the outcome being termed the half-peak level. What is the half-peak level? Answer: 12.6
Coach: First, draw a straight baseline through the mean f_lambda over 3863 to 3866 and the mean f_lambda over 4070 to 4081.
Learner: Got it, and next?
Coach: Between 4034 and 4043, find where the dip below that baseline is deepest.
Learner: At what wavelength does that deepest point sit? 4036.5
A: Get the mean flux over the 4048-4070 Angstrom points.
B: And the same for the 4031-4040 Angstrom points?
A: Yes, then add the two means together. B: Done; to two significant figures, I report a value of 45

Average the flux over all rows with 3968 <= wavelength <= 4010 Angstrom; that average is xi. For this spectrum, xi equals 17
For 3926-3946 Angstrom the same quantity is 21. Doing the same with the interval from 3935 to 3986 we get 17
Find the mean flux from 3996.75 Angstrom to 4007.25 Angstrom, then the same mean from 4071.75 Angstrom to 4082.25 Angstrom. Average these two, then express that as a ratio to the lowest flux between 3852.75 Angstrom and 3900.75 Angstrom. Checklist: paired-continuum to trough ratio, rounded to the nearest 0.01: 1.48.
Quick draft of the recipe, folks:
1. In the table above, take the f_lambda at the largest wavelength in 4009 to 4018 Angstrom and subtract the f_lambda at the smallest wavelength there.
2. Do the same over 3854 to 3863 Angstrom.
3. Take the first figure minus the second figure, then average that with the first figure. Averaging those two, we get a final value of -1.0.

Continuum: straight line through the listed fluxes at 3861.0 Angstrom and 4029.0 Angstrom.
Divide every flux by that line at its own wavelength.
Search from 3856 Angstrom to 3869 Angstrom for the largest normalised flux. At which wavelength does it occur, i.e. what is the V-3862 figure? 3856.5 Angstrom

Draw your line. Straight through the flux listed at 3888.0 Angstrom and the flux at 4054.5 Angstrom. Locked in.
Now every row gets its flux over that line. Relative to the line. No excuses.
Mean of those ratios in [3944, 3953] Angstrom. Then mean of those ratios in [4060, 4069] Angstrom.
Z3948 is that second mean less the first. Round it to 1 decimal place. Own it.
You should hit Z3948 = -0.2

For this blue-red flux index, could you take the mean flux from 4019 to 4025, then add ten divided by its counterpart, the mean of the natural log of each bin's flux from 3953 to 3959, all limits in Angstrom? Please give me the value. 26.7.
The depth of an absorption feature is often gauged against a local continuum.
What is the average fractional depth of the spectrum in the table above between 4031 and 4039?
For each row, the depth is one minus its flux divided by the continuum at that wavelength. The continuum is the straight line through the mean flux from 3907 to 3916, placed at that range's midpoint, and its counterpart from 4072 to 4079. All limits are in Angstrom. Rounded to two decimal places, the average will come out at -0.20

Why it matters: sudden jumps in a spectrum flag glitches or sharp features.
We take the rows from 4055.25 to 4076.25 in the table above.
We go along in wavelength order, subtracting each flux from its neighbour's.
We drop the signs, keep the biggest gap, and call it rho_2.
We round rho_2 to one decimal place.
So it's 2.6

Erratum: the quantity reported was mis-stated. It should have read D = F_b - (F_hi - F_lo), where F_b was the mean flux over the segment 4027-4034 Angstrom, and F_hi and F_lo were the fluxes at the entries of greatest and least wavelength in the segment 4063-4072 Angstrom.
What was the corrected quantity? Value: 25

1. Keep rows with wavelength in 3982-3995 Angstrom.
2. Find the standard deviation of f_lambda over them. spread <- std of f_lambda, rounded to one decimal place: 1.3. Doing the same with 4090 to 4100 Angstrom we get 1.1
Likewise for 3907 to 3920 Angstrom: 0.6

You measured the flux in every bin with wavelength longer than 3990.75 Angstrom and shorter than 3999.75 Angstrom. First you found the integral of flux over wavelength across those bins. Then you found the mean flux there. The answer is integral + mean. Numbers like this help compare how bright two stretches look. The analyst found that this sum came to 194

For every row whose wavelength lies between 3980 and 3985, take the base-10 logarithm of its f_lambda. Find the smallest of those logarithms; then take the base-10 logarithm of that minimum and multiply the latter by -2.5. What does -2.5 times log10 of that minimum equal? -0.14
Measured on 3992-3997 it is -0.26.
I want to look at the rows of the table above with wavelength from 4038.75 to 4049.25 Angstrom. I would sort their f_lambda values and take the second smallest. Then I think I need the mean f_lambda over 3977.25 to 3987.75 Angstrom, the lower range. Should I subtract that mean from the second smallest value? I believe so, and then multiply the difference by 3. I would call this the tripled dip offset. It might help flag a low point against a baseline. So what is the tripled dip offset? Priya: 21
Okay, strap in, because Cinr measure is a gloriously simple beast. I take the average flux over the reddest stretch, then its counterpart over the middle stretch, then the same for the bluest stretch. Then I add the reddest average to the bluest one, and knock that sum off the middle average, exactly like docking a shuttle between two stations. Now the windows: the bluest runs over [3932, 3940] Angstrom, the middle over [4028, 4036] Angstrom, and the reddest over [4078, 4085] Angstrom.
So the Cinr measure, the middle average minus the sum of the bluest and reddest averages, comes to -15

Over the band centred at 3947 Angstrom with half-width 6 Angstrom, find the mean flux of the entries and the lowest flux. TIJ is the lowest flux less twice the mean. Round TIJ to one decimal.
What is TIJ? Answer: -20.8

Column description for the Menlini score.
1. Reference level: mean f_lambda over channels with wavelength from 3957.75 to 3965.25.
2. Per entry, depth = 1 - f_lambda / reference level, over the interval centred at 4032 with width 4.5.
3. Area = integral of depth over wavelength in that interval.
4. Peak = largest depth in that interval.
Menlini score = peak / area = 0.20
